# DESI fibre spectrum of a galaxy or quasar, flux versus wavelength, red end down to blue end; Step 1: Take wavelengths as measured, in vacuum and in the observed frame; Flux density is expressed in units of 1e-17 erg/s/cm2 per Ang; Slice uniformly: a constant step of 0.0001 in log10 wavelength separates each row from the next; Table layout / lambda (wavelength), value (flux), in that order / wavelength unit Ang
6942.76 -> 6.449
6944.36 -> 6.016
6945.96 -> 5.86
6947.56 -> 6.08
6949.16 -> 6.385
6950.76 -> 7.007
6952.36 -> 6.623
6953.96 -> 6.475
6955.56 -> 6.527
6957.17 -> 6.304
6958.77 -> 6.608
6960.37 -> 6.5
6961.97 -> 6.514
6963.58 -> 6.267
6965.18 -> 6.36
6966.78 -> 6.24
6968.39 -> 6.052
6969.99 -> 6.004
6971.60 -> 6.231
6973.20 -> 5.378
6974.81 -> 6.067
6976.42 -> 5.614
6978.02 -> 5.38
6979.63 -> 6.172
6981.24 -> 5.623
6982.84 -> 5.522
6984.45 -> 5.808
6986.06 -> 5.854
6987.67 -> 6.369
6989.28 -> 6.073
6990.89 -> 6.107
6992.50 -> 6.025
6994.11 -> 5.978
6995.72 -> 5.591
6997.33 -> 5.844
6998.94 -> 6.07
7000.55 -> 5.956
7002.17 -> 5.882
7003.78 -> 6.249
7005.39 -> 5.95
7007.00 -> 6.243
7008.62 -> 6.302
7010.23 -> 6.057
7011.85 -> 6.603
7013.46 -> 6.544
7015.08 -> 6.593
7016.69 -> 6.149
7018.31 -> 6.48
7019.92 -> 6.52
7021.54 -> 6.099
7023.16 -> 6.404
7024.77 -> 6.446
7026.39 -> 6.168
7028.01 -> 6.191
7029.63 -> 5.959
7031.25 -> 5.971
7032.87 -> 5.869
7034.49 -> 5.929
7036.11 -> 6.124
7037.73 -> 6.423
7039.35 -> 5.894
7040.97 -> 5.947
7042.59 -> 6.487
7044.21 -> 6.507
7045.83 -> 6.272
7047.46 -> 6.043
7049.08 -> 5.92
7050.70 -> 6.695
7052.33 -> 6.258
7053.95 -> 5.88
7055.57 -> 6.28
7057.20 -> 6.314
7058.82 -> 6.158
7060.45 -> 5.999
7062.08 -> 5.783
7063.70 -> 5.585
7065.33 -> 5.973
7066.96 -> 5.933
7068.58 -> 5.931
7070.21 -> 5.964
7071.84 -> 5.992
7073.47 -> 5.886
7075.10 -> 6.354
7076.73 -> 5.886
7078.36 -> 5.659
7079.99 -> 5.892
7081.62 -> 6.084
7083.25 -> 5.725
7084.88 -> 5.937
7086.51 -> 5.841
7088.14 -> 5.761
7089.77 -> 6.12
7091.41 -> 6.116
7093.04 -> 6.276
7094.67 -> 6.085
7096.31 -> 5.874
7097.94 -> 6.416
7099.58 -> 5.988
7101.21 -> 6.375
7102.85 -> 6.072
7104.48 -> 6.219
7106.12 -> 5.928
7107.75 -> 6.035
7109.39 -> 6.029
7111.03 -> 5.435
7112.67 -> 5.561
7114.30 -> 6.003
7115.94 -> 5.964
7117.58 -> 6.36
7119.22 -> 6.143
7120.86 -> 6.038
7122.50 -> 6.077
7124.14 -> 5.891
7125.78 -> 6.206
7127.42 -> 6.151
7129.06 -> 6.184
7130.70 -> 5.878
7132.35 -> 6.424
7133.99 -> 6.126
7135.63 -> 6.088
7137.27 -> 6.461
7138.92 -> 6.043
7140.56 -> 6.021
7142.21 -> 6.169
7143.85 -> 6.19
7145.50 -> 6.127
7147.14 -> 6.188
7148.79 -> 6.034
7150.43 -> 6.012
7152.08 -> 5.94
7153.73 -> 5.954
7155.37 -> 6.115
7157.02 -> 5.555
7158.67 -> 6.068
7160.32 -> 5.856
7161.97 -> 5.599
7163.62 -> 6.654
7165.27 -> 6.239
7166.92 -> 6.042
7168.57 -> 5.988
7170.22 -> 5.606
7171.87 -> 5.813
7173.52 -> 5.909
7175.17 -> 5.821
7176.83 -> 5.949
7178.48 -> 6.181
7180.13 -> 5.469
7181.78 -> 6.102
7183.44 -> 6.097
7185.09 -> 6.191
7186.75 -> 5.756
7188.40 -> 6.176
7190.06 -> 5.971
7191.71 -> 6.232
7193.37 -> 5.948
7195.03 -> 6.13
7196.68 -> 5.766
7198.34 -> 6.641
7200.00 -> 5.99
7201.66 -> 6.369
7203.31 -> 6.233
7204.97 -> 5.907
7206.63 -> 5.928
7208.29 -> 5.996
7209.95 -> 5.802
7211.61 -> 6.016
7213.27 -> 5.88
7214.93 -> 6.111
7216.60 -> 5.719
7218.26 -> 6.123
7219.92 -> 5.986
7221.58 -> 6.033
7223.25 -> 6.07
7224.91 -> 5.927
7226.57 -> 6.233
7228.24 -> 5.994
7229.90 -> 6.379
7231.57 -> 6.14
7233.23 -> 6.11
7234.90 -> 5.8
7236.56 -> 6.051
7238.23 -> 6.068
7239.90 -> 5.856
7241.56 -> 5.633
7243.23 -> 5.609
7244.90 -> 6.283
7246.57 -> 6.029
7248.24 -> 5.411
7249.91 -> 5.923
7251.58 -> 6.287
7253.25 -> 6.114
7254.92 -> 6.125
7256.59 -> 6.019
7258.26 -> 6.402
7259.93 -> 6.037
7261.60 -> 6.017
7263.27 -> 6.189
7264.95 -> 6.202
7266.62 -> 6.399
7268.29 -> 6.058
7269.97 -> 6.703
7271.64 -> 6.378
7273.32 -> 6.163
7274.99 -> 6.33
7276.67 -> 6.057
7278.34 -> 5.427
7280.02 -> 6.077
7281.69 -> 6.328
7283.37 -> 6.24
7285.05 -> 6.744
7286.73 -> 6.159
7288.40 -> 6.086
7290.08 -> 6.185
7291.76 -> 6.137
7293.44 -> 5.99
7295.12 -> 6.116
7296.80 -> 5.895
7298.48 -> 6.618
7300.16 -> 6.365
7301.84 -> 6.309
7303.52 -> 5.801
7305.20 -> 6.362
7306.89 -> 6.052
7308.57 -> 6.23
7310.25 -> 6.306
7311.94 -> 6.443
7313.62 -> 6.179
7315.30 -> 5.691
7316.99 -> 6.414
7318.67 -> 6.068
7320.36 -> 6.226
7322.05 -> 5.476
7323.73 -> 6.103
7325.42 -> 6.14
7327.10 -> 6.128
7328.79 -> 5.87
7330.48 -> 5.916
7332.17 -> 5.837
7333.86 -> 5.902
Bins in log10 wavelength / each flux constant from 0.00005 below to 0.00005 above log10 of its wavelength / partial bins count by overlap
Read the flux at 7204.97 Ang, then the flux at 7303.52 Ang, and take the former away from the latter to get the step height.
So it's -0.1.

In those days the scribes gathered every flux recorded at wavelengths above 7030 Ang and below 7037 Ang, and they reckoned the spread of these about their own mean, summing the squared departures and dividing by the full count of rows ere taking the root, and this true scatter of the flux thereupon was 0.094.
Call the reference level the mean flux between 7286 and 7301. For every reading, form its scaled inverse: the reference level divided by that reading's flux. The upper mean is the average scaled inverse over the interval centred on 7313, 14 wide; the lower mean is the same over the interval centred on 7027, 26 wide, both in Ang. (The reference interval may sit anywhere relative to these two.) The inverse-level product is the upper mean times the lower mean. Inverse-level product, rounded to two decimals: 1.00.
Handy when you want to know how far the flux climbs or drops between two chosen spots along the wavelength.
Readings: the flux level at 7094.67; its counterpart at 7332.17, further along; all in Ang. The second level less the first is -0.2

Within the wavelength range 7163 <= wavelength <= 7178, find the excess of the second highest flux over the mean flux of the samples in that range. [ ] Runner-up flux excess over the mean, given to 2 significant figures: 0.24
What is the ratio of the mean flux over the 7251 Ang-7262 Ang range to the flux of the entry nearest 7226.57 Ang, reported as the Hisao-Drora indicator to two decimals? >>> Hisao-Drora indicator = 0.99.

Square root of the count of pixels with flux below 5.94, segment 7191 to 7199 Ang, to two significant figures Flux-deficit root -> 1.0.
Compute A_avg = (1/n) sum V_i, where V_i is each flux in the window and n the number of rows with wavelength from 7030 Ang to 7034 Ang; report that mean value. 5.92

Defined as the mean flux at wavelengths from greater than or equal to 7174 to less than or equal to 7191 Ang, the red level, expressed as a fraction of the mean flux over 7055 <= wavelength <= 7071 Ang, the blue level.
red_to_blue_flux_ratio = 1.00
